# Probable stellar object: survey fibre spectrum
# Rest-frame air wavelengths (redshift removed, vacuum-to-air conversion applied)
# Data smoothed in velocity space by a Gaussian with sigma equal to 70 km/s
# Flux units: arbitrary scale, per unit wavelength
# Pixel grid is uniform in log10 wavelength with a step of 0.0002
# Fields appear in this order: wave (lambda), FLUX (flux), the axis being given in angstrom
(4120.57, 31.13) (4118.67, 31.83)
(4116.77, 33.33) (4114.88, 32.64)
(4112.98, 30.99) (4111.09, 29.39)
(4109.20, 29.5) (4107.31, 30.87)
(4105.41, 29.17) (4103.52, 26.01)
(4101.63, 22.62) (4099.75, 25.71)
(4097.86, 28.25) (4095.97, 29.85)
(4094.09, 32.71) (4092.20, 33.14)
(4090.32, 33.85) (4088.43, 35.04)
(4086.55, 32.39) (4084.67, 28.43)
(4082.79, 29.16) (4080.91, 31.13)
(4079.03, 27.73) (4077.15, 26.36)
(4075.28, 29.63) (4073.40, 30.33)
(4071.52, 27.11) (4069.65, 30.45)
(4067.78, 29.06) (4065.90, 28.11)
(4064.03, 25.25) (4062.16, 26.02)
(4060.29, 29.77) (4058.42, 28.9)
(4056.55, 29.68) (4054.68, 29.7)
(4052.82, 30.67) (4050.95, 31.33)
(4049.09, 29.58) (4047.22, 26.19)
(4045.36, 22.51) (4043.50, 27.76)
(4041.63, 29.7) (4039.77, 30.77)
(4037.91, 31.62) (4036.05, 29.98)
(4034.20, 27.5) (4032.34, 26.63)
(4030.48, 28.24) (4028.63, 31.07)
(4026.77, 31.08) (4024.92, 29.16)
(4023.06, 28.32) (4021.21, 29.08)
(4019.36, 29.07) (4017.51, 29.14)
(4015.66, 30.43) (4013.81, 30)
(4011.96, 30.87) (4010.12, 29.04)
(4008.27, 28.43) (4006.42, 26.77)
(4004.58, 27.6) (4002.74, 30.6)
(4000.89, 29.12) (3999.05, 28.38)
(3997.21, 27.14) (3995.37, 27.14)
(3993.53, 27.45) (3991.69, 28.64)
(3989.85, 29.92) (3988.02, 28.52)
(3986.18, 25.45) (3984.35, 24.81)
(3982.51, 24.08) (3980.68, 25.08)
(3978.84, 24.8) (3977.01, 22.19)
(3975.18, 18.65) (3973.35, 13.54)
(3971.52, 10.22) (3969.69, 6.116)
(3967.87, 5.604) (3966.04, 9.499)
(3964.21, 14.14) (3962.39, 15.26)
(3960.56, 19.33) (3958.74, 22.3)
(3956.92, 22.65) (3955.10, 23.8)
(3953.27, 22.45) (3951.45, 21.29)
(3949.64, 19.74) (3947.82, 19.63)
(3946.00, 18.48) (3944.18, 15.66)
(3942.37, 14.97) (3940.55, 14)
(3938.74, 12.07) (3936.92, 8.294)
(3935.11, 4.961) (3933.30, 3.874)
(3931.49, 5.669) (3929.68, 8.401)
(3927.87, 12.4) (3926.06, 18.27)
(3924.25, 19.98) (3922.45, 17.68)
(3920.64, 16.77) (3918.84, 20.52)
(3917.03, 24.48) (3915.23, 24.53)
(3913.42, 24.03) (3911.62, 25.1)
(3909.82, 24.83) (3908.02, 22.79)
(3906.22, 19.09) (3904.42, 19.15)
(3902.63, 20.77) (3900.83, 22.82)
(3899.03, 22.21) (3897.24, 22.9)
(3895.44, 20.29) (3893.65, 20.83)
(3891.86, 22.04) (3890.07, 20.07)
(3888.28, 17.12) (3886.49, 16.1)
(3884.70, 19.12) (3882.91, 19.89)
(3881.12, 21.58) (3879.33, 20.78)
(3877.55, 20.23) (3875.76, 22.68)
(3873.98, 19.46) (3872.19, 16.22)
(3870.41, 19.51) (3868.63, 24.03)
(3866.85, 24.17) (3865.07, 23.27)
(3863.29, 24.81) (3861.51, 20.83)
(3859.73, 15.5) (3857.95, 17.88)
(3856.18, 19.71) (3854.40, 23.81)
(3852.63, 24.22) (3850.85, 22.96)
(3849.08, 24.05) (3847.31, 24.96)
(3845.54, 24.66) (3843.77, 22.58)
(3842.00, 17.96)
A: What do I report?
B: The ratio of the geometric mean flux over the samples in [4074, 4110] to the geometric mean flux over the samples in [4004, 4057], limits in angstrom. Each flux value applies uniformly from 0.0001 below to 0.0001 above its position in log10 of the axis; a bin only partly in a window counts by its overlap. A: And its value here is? 1.01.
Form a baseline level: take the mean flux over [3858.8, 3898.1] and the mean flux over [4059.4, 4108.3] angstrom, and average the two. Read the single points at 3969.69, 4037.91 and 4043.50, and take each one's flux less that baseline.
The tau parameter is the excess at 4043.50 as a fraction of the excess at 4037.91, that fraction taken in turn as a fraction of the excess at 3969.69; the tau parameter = -0.02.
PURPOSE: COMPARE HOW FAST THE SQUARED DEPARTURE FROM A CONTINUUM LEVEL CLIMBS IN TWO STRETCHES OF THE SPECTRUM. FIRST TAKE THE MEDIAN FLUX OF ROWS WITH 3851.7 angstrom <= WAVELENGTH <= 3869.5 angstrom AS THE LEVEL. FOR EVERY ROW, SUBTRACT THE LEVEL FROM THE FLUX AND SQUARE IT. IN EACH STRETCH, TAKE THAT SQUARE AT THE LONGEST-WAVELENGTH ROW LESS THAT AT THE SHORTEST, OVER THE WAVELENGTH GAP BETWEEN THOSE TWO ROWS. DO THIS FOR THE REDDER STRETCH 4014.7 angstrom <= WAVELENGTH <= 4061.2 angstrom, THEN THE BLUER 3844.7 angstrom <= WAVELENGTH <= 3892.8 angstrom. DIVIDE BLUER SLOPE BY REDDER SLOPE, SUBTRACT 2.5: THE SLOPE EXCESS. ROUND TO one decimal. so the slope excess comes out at -2.6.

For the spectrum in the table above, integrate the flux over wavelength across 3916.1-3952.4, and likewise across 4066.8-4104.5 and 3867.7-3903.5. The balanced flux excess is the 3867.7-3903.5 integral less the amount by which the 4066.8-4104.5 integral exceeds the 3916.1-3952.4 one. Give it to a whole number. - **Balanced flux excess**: 162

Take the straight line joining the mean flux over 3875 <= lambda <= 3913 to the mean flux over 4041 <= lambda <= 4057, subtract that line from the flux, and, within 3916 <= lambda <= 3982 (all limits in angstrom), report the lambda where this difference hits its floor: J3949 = 3933.30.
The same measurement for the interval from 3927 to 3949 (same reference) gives 3933.30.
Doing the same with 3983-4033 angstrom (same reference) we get 4032.34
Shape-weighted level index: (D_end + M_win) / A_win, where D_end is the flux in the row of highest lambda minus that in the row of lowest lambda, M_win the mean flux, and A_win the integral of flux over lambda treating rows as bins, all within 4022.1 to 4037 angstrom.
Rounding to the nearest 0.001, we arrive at 0.071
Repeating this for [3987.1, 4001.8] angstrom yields 0.069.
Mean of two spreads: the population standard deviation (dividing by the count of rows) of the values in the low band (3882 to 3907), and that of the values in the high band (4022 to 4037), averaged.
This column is 1.7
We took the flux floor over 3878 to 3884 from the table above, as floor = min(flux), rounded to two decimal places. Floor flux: 19.89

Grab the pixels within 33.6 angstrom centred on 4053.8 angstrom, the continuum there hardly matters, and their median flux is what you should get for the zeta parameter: 30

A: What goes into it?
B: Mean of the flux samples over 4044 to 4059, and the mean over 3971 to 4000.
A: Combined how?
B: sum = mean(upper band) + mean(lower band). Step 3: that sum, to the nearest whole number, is 53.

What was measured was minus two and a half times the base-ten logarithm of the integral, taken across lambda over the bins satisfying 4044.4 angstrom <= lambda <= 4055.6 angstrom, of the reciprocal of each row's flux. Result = 0.99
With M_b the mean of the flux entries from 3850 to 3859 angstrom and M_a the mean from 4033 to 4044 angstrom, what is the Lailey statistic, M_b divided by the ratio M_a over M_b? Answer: 16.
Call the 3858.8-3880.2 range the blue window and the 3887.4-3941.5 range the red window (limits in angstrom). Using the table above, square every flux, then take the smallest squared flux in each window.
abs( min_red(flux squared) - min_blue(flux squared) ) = 225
